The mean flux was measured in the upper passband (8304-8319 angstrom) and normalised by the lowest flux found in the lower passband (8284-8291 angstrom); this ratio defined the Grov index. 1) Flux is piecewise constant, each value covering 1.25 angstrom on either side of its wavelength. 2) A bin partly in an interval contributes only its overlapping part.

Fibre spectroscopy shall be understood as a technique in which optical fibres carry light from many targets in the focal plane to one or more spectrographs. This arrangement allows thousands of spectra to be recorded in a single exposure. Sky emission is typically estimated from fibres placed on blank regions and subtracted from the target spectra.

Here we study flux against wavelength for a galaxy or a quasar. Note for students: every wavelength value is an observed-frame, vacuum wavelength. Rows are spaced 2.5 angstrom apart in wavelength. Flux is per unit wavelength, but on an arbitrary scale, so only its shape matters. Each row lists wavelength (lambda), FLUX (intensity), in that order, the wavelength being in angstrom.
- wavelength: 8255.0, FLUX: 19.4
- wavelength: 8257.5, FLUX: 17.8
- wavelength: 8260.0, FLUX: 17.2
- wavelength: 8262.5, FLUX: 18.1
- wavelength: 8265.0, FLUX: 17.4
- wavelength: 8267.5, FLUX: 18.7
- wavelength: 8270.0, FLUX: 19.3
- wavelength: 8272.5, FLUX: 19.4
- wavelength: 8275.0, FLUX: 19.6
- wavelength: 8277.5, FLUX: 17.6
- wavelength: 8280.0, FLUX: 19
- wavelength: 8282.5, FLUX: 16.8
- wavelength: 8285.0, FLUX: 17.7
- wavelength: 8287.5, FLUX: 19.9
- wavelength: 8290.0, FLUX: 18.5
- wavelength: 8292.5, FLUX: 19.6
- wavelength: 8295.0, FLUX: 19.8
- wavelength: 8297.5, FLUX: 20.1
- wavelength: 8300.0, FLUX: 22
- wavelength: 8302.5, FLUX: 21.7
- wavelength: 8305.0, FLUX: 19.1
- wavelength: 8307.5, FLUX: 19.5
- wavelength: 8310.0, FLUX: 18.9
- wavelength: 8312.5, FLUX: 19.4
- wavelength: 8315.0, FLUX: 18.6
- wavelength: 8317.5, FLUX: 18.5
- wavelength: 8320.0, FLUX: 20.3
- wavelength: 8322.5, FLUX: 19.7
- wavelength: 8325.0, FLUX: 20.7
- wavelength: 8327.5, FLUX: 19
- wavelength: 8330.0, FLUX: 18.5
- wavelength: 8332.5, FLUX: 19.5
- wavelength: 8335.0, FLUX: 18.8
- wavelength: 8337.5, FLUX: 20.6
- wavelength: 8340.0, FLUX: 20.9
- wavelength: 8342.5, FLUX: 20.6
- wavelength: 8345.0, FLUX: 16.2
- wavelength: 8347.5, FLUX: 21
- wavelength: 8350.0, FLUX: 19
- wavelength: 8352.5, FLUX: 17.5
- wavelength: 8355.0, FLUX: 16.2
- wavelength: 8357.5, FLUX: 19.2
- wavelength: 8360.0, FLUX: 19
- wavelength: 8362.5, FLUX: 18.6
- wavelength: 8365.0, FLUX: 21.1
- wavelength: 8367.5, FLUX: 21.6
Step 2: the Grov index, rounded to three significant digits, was 1.07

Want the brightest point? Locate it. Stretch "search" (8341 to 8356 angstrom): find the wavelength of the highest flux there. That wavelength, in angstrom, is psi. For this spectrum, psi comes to 8347.5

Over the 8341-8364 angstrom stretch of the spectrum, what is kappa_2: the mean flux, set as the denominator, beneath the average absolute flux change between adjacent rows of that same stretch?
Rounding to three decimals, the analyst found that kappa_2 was 0.118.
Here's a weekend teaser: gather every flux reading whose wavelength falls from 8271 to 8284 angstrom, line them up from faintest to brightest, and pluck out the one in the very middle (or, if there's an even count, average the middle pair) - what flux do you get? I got 19.0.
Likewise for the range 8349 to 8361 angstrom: 19.0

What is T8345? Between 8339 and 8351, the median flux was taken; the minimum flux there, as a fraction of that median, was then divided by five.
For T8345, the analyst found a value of 0.157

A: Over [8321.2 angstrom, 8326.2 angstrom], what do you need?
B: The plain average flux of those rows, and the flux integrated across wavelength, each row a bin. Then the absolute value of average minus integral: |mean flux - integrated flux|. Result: 80.8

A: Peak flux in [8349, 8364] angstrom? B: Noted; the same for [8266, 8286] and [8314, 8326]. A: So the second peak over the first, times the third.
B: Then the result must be 21.1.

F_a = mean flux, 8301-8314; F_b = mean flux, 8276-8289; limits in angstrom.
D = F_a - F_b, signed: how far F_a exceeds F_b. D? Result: 1.5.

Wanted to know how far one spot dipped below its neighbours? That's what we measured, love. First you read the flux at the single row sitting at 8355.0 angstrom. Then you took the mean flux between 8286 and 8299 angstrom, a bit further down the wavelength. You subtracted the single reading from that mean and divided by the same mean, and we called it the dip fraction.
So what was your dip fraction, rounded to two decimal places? 0.17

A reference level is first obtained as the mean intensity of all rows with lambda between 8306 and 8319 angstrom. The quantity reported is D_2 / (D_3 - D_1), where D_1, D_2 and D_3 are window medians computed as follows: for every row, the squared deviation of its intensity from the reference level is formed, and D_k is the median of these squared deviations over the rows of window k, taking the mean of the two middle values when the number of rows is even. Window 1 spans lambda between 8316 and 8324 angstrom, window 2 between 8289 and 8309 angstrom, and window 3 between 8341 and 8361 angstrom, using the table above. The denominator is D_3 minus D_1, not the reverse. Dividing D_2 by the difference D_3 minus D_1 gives 0.3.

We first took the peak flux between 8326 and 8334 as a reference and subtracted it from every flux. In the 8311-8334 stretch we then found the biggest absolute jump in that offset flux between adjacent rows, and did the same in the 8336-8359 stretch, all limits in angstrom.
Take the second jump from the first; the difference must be -3.0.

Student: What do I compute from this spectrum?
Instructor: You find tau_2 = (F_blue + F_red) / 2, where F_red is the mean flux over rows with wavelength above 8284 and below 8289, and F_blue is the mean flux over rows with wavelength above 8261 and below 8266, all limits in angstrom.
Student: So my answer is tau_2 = 18.3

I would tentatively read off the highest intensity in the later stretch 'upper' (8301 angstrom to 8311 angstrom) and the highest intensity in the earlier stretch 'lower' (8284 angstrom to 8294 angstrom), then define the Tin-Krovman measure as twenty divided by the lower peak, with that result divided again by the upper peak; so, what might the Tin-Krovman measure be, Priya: 0.046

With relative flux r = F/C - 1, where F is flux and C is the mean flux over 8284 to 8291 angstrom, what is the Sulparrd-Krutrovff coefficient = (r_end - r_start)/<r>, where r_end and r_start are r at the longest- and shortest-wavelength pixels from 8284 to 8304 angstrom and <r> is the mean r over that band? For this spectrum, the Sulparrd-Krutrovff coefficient 3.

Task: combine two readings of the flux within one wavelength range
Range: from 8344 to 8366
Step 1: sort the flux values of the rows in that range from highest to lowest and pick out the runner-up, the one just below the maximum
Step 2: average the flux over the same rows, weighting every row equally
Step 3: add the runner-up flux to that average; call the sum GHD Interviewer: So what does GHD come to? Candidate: 39.6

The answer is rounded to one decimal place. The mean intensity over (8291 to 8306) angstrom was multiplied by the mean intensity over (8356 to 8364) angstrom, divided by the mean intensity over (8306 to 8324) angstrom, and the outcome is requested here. 20.0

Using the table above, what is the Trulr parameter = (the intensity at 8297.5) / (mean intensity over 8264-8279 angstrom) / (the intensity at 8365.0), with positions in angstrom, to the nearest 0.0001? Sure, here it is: 0.0510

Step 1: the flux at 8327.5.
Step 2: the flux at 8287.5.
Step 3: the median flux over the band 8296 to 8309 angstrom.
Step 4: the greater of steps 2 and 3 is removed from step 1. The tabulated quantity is -1.1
